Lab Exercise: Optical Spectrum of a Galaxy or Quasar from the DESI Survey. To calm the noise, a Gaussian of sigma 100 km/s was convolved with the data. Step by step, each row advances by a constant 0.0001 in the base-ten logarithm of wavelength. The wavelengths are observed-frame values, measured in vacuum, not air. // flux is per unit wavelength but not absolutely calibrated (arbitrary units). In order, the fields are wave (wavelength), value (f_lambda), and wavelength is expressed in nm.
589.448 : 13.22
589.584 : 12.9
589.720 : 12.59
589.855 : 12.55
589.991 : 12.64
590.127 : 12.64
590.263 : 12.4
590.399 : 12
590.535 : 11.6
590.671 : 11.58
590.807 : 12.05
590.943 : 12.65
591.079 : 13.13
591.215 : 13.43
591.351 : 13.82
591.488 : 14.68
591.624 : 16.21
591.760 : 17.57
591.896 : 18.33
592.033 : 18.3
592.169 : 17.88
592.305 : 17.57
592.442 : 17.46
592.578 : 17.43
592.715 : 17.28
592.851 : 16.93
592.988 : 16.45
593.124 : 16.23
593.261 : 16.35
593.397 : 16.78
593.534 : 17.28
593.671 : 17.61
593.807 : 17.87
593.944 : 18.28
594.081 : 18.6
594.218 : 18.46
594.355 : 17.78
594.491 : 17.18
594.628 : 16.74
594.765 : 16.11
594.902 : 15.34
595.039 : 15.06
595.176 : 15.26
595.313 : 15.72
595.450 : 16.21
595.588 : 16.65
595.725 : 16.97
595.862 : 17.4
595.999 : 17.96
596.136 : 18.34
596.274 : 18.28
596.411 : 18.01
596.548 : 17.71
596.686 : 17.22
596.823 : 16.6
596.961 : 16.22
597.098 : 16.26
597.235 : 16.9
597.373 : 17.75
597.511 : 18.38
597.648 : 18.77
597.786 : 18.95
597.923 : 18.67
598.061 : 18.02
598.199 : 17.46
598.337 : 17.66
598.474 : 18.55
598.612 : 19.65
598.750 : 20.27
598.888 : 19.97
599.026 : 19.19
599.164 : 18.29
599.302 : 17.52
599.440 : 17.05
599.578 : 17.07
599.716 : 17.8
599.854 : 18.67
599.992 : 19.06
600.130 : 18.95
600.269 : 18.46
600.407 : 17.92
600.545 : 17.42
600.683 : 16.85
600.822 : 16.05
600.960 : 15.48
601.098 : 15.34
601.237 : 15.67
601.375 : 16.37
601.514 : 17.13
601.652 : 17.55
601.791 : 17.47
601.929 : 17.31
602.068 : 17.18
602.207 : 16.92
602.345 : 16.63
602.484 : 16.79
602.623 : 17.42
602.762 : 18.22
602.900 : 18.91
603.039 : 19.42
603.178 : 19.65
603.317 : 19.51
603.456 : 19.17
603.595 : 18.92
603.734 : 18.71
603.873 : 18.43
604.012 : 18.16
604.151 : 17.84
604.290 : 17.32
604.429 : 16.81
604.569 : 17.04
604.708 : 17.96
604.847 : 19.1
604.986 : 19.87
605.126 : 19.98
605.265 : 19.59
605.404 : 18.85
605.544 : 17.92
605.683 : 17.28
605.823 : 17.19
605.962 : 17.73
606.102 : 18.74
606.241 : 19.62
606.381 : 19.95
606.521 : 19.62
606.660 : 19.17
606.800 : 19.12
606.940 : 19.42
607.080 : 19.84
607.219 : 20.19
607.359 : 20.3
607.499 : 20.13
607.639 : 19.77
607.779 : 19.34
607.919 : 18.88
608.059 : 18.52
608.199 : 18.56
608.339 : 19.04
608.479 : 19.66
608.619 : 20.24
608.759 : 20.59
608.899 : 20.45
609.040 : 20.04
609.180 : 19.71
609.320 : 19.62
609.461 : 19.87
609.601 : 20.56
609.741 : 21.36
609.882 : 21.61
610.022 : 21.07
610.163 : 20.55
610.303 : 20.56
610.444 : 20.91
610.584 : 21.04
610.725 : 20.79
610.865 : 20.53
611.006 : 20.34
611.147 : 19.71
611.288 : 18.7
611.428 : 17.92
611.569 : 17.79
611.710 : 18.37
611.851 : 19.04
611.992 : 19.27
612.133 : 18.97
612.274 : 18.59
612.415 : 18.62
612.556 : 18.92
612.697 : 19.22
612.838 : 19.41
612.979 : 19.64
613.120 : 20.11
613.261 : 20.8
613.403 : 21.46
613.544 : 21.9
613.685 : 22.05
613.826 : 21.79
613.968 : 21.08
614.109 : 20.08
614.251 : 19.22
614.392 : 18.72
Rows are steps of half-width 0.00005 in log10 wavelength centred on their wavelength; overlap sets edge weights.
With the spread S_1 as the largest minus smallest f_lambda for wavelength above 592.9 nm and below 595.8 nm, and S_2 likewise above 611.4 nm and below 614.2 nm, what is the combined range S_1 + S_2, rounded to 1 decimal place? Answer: 7.8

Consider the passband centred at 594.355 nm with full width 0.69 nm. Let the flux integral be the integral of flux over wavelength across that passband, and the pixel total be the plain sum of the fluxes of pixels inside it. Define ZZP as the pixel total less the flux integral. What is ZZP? 77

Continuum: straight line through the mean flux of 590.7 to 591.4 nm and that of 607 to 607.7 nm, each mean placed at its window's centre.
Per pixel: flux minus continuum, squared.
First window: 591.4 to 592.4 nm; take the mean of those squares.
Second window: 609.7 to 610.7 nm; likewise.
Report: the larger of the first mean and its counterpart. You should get 16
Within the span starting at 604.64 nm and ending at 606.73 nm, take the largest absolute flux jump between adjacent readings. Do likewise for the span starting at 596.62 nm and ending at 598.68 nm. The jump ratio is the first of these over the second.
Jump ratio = 1.0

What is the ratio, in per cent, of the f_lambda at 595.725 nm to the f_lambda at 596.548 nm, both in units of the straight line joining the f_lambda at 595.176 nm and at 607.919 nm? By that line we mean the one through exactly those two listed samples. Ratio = 97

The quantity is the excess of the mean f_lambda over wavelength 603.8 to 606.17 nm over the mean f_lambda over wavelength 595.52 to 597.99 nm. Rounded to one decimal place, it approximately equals 0.6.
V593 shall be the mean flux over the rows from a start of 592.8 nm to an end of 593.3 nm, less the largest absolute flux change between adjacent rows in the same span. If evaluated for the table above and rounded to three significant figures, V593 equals 16.0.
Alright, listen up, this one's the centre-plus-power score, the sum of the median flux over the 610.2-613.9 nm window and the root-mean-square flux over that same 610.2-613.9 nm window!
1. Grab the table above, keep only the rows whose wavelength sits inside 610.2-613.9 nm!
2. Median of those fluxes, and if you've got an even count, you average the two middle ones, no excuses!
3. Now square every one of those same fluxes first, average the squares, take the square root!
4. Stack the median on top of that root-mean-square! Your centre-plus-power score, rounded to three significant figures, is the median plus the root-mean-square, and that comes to 39.6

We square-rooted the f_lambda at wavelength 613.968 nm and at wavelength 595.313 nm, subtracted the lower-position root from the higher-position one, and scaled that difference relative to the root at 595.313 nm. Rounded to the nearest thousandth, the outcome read 0.158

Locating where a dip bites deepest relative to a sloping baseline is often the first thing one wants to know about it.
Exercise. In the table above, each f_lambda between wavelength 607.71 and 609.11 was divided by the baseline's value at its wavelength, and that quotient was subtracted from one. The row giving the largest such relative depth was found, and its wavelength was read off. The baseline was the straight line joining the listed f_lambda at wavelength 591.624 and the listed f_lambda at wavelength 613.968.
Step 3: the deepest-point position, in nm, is 608.059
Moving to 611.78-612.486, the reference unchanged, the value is 612.274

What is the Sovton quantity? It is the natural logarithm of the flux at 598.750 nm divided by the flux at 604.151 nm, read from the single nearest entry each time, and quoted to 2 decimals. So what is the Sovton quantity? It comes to 0.13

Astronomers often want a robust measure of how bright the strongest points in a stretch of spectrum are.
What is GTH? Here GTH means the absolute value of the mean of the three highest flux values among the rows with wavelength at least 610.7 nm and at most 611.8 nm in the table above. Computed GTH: 20.6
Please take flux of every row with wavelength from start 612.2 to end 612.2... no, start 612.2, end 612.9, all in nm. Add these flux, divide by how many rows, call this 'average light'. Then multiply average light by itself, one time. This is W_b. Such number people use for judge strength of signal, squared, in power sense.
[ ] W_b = 359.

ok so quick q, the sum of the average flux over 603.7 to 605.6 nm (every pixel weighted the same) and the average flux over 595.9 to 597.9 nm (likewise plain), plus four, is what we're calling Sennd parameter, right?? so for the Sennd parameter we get 40.1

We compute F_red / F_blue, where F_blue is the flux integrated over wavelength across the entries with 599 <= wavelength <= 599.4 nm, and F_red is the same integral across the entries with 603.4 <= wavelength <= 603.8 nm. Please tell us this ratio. 1.04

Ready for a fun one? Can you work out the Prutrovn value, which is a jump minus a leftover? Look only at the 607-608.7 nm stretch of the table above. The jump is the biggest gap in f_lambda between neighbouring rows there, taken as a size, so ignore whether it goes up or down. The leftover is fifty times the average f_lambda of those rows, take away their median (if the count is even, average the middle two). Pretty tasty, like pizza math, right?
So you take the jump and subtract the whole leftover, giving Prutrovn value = -957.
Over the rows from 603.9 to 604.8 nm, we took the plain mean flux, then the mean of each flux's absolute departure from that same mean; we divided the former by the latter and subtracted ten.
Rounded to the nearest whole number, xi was 28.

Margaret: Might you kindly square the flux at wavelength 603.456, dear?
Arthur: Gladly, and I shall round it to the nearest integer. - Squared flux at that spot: 367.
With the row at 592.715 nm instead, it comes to 299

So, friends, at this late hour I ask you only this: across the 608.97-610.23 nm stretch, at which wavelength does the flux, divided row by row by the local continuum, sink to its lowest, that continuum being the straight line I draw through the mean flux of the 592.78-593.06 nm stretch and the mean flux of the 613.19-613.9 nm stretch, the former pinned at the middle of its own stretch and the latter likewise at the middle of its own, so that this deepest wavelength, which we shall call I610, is 609.320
